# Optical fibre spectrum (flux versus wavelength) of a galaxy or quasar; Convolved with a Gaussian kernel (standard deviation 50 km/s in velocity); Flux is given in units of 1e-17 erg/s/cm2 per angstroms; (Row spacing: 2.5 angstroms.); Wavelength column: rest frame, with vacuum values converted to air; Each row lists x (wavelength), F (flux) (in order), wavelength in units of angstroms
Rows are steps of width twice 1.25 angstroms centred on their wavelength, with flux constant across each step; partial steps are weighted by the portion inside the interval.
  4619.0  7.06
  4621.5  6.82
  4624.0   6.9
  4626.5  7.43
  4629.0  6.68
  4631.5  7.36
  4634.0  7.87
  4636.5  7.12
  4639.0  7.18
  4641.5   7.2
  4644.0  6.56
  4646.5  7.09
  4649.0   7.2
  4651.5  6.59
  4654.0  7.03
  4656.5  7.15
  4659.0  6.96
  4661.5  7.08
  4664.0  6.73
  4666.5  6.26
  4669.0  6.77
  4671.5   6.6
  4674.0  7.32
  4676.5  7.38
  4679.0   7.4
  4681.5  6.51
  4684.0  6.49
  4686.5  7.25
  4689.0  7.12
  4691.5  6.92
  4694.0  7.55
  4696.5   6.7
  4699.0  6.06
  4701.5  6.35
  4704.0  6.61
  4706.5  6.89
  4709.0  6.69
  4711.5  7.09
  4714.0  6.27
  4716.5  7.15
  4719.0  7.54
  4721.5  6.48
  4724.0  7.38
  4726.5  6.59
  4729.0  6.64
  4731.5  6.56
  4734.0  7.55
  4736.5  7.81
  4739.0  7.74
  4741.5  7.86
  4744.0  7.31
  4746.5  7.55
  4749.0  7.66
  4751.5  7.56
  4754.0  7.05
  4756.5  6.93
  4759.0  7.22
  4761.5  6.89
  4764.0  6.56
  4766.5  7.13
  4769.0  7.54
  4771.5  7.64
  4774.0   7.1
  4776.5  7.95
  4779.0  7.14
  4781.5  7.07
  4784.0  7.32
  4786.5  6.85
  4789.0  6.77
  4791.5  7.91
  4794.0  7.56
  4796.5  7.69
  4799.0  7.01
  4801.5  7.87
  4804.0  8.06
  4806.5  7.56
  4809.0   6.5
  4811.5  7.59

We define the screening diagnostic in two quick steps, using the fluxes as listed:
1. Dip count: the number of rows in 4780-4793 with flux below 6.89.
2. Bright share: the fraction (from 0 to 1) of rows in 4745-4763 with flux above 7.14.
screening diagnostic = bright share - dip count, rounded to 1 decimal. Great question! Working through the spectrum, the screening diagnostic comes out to -1.4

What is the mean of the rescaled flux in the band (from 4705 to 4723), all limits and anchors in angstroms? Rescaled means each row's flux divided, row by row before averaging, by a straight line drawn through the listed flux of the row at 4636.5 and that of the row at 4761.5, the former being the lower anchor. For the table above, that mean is 0.99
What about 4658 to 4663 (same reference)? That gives 0.99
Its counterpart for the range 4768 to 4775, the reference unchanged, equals 1.08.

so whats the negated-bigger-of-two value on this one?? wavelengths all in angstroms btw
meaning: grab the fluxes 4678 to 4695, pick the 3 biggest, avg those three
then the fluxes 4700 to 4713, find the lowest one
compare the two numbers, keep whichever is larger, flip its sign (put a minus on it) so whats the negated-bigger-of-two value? -7.40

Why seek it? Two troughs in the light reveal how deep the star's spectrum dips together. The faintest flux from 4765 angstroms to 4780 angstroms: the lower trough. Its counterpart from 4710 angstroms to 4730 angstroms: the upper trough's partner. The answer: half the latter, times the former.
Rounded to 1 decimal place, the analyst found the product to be 22.3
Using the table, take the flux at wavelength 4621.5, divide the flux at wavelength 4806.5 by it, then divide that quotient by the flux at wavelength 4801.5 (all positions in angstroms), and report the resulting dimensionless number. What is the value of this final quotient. 0.141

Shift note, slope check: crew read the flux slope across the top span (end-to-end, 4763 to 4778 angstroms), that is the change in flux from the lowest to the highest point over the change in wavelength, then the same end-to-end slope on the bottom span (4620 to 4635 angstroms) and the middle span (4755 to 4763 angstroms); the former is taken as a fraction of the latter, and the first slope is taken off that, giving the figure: -10.6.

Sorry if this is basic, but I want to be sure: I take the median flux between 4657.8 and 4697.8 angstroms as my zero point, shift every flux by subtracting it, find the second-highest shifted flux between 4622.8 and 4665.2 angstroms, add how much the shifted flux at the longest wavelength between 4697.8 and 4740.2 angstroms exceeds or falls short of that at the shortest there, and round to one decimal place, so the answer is 2.2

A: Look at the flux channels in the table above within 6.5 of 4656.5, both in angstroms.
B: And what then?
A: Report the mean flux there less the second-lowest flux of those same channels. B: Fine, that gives 0.00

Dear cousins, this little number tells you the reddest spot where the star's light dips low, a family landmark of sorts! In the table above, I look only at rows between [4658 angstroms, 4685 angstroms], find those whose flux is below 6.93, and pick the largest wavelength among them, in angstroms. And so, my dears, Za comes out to 4684.0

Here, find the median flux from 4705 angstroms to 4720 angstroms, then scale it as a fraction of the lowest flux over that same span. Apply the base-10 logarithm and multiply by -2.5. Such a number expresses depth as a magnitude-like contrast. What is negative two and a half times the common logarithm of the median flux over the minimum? -0.12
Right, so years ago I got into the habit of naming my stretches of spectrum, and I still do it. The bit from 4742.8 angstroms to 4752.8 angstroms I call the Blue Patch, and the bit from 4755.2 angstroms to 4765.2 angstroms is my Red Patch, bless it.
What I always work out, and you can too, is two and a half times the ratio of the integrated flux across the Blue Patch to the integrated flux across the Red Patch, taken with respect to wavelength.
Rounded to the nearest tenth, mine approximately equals 2.7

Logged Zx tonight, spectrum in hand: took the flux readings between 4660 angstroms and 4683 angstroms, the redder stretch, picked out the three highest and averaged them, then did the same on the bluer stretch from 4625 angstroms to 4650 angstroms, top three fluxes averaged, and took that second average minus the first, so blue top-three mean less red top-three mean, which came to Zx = 0.2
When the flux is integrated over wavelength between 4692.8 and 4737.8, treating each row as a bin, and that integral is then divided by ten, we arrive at 31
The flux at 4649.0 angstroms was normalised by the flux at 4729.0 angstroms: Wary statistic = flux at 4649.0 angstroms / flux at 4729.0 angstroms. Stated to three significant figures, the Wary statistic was 1.08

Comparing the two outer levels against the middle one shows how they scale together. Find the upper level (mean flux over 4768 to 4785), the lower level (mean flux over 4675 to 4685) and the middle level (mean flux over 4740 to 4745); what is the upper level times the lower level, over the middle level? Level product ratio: 6.77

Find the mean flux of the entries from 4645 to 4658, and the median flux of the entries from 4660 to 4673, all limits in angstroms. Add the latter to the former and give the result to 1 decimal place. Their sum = 13.7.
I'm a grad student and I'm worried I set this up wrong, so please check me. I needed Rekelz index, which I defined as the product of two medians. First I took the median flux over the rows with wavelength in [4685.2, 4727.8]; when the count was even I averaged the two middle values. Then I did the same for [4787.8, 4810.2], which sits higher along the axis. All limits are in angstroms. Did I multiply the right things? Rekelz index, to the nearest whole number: 52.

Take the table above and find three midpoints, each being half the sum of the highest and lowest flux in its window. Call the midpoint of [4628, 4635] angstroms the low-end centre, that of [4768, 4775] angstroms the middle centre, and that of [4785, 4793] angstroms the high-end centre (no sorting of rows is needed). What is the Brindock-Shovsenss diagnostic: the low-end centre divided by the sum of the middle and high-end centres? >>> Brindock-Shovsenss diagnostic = 0.49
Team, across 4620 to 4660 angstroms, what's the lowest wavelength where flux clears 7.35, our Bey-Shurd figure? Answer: 4626.5 angstroms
